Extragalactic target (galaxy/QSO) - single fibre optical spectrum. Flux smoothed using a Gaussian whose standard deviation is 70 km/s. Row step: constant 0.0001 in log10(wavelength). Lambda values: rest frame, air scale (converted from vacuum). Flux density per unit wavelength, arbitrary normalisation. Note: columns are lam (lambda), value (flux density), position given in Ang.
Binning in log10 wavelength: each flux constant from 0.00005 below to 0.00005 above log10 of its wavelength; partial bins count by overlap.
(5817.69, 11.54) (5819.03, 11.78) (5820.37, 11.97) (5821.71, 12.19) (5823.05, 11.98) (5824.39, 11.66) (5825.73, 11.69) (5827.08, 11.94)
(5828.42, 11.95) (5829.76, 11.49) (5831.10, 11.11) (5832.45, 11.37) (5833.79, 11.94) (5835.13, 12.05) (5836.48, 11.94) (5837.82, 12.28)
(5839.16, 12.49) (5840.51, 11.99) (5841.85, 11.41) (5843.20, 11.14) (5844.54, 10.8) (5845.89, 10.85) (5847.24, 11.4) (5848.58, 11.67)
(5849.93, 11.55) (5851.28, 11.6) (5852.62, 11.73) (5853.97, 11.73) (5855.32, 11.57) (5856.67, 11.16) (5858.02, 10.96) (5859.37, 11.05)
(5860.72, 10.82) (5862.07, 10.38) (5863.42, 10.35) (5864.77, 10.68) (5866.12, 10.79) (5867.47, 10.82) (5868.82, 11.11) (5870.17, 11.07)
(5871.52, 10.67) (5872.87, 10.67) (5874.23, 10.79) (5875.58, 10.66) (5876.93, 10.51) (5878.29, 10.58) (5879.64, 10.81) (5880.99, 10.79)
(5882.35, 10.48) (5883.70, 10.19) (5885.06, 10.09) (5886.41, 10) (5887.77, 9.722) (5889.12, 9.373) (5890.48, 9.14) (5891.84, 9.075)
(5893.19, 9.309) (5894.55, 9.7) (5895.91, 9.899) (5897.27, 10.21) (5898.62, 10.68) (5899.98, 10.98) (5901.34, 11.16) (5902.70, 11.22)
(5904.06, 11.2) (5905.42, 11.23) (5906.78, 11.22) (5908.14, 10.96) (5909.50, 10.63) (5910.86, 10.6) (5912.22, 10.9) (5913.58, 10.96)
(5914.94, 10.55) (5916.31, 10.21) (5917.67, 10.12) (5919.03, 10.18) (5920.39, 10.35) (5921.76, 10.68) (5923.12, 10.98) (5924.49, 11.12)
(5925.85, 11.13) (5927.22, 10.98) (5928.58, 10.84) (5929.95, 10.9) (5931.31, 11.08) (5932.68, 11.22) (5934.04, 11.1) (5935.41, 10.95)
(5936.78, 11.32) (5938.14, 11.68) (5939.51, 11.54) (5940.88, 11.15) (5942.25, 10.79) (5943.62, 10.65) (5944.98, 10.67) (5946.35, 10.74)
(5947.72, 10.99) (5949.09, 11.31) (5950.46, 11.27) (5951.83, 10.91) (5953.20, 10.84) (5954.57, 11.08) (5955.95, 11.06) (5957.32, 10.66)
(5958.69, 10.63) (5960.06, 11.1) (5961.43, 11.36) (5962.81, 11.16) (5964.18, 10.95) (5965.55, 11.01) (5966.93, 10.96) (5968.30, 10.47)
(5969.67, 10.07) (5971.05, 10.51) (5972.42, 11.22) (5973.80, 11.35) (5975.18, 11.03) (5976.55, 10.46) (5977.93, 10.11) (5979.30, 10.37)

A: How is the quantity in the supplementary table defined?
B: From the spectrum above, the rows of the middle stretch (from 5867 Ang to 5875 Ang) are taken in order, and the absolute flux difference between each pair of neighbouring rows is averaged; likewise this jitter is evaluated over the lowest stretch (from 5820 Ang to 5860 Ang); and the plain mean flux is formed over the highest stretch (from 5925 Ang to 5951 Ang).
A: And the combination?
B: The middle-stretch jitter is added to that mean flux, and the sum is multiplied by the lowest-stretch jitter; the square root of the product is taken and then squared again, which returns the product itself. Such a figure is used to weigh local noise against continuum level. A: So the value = 2.79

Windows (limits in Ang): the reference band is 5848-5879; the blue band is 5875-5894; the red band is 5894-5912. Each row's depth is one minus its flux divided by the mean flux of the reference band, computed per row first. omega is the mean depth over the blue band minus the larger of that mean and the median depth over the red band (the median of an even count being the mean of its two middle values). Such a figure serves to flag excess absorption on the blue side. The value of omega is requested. 0.0000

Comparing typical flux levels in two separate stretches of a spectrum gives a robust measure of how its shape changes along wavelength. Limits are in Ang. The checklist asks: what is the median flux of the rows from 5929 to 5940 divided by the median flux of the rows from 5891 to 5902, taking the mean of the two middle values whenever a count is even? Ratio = 1.11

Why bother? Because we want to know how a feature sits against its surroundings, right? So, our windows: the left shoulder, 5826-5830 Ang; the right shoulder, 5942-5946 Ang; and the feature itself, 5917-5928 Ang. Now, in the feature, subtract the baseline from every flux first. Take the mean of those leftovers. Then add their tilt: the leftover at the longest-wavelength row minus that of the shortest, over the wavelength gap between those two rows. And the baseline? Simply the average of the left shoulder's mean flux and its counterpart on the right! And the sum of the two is -0.47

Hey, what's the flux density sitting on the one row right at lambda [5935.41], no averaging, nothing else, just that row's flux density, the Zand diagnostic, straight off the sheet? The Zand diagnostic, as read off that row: 10.95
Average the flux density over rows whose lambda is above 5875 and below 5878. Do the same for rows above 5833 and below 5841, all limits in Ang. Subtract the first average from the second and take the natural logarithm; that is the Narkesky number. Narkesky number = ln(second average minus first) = 0.43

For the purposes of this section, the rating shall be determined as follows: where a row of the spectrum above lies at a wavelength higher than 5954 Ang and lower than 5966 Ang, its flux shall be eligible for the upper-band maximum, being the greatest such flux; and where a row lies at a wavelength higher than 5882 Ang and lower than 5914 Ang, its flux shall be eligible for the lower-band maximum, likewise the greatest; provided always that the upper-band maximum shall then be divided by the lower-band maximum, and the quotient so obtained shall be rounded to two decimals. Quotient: 1.01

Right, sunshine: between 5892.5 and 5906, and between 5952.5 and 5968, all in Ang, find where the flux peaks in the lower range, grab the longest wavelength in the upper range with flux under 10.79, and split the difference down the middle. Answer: 5932.1 Ang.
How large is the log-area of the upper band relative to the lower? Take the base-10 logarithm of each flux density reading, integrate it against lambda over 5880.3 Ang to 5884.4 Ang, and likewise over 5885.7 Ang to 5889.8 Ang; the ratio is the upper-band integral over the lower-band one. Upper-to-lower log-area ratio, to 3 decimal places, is 0.968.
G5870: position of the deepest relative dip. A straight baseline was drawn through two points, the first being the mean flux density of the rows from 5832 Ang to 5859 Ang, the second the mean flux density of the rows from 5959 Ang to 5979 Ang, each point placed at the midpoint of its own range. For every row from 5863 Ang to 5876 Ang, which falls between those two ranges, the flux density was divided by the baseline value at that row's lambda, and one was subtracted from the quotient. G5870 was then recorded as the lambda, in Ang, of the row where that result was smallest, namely 5863.42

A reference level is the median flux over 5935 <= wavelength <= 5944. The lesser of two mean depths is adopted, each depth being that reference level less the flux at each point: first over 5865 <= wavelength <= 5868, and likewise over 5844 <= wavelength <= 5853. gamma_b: -0.22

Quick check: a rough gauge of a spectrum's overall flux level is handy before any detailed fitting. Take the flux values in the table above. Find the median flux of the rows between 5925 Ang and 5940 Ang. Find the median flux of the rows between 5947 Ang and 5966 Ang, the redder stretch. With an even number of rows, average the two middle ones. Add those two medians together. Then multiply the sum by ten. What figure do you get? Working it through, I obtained 221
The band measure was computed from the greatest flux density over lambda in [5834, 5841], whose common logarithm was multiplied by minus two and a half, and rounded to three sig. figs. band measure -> -2.74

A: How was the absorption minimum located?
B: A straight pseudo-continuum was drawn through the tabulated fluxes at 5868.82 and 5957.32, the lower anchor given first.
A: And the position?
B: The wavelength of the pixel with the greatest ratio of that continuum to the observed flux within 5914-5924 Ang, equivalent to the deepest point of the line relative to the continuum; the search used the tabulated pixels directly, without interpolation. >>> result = 5917.67 Ang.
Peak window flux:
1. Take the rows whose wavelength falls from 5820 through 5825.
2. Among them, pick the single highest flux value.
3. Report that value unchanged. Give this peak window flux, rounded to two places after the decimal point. 12.19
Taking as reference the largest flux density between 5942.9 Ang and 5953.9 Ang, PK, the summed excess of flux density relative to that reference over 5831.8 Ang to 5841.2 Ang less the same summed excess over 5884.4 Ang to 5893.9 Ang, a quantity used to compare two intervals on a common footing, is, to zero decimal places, 17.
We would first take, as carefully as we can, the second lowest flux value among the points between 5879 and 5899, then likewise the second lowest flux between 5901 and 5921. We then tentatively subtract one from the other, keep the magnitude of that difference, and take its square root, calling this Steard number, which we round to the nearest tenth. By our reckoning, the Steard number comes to 1.0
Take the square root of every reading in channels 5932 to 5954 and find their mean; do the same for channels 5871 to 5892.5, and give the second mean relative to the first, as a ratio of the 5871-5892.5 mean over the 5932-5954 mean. 0.96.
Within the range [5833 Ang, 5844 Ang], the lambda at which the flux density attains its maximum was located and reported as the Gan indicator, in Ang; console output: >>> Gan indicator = 5839.16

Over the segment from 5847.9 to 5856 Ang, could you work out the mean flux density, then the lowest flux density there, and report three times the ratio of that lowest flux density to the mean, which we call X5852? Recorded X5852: 2.98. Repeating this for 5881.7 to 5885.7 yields 2.95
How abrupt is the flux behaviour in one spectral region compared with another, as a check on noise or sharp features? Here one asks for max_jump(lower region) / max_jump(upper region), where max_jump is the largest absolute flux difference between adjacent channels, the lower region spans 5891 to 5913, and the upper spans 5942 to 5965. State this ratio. 1.0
